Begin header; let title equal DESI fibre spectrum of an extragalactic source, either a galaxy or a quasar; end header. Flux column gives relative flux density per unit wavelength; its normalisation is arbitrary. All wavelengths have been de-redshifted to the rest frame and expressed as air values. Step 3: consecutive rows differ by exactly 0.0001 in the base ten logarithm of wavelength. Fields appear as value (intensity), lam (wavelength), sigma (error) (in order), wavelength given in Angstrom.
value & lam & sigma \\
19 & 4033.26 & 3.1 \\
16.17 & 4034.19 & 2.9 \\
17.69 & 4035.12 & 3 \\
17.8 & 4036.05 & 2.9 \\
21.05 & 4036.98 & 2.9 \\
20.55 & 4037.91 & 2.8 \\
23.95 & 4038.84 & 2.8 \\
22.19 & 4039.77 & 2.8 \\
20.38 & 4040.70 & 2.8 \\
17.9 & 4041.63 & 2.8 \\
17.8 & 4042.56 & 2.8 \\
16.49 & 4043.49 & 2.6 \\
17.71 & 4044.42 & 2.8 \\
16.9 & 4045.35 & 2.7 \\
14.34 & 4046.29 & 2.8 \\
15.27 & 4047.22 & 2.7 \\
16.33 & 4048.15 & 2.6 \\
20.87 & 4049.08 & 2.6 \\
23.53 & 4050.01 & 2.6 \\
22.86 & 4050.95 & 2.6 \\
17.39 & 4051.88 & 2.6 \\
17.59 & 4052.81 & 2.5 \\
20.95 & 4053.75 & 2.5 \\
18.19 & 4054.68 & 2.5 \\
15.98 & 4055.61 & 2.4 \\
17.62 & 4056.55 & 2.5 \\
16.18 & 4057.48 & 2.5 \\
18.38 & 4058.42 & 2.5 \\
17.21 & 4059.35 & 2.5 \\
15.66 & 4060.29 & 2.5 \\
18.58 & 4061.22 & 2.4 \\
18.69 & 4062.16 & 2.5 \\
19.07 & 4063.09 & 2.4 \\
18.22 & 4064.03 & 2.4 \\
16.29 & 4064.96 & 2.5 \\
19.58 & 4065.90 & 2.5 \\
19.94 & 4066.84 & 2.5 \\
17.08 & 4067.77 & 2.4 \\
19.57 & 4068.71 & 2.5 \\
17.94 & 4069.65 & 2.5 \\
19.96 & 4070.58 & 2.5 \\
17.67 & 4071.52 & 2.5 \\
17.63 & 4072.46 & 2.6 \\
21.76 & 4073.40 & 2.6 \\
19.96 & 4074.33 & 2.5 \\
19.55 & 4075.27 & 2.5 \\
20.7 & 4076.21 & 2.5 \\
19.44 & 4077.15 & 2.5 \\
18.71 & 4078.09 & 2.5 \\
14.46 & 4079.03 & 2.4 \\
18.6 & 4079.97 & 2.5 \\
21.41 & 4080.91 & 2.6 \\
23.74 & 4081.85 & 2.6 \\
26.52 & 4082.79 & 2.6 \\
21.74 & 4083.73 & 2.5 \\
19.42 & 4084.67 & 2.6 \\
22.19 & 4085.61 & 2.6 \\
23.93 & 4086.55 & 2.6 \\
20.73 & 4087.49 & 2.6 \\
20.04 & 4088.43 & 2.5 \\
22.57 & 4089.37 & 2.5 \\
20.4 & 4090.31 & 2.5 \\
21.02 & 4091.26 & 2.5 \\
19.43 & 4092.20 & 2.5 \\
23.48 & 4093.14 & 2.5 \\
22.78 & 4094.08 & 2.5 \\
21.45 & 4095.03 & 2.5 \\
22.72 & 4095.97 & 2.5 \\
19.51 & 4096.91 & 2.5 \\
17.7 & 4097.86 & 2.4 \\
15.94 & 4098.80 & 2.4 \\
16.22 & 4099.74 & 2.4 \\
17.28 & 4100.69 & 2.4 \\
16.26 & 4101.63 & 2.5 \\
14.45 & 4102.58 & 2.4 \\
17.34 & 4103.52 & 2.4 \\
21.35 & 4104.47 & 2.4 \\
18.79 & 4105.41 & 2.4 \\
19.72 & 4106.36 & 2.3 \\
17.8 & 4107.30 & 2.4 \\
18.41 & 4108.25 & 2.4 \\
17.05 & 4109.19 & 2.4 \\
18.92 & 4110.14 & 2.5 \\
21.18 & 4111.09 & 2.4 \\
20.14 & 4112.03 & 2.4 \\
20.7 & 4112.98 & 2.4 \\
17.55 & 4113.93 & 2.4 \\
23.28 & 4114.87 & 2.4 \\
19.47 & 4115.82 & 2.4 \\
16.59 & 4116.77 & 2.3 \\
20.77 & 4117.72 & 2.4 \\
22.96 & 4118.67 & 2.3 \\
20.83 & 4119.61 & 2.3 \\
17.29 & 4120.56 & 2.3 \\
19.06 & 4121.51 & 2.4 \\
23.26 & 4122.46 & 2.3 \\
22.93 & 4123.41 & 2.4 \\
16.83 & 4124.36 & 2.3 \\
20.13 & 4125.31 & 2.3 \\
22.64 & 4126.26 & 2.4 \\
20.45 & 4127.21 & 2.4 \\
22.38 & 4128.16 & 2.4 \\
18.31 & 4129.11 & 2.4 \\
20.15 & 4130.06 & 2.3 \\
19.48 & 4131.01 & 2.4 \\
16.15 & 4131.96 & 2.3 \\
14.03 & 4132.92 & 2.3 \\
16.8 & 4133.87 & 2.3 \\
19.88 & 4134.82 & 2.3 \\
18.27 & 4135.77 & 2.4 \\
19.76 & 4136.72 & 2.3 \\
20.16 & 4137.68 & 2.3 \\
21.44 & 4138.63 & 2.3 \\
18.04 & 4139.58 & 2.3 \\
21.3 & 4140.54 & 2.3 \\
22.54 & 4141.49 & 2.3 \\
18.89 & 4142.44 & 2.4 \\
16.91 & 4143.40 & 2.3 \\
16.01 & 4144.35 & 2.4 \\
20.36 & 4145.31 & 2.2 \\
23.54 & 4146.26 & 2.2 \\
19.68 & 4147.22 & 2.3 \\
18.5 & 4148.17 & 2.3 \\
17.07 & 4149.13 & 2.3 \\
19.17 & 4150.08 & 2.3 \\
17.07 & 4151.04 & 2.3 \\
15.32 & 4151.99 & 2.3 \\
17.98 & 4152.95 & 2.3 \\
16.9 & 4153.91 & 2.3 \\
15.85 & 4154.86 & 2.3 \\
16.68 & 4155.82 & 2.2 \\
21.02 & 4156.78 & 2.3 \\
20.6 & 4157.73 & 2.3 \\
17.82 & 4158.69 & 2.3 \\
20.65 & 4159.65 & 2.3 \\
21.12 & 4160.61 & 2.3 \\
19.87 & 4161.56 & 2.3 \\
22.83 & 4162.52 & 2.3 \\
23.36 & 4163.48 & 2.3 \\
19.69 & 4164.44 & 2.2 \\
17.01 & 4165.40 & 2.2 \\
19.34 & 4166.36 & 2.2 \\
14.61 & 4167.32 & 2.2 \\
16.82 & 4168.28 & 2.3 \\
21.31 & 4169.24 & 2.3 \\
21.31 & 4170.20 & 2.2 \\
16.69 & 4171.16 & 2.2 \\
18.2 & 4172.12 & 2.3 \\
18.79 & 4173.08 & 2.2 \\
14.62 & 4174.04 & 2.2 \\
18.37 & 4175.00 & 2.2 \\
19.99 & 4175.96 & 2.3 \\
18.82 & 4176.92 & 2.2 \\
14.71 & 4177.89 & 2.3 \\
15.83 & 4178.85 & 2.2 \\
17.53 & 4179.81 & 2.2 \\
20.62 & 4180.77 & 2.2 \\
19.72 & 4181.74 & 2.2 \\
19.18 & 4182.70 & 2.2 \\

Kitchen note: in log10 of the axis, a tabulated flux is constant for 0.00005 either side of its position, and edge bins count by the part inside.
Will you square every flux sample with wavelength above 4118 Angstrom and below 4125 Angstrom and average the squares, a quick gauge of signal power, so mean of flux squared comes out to 425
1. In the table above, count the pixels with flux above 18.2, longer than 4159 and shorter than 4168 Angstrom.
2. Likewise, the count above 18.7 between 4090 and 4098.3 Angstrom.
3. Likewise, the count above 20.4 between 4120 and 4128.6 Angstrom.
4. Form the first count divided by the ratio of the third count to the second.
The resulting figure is 11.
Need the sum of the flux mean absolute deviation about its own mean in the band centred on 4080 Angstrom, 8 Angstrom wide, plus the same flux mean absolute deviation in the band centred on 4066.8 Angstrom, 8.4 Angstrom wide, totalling 3.59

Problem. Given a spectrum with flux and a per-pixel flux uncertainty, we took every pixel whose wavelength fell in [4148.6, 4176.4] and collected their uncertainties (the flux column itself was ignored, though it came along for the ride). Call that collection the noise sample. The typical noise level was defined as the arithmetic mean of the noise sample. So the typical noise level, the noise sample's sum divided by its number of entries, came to 2.27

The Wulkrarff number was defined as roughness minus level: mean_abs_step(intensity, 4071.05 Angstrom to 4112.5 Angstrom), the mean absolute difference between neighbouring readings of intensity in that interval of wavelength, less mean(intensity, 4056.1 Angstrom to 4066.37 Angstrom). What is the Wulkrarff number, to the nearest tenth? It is -15.8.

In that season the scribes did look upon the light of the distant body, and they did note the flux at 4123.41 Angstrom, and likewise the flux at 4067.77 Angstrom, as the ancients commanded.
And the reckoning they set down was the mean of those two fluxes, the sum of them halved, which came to 20.0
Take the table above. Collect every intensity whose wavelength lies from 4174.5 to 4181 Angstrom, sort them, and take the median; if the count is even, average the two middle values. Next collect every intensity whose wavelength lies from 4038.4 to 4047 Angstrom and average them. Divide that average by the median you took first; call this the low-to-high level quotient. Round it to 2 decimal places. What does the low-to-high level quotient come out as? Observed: 1.01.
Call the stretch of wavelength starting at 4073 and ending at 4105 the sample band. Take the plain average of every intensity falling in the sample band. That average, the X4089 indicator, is 20.1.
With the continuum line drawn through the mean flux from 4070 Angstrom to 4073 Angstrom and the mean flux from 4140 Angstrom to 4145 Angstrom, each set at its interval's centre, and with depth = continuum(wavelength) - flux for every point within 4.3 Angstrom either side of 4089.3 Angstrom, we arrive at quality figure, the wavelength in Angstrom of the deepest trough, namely 4092.20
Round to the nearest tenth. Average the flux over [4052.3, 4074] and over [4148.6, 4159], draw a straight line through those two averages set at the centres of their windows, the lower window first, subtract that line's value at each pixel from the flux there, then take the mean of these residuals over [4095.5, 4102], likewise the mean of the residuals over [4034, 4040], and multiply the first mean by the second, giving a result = -0.2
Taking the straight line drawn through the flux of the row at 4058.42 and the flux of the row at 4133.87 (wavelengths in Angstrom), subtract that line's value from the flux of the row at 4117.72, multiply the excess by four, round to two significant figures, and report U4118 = 15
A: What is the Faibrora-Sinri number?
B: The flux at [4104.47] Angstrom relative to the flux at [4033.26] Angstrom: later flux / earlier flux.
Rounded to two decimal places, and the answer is 1.12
